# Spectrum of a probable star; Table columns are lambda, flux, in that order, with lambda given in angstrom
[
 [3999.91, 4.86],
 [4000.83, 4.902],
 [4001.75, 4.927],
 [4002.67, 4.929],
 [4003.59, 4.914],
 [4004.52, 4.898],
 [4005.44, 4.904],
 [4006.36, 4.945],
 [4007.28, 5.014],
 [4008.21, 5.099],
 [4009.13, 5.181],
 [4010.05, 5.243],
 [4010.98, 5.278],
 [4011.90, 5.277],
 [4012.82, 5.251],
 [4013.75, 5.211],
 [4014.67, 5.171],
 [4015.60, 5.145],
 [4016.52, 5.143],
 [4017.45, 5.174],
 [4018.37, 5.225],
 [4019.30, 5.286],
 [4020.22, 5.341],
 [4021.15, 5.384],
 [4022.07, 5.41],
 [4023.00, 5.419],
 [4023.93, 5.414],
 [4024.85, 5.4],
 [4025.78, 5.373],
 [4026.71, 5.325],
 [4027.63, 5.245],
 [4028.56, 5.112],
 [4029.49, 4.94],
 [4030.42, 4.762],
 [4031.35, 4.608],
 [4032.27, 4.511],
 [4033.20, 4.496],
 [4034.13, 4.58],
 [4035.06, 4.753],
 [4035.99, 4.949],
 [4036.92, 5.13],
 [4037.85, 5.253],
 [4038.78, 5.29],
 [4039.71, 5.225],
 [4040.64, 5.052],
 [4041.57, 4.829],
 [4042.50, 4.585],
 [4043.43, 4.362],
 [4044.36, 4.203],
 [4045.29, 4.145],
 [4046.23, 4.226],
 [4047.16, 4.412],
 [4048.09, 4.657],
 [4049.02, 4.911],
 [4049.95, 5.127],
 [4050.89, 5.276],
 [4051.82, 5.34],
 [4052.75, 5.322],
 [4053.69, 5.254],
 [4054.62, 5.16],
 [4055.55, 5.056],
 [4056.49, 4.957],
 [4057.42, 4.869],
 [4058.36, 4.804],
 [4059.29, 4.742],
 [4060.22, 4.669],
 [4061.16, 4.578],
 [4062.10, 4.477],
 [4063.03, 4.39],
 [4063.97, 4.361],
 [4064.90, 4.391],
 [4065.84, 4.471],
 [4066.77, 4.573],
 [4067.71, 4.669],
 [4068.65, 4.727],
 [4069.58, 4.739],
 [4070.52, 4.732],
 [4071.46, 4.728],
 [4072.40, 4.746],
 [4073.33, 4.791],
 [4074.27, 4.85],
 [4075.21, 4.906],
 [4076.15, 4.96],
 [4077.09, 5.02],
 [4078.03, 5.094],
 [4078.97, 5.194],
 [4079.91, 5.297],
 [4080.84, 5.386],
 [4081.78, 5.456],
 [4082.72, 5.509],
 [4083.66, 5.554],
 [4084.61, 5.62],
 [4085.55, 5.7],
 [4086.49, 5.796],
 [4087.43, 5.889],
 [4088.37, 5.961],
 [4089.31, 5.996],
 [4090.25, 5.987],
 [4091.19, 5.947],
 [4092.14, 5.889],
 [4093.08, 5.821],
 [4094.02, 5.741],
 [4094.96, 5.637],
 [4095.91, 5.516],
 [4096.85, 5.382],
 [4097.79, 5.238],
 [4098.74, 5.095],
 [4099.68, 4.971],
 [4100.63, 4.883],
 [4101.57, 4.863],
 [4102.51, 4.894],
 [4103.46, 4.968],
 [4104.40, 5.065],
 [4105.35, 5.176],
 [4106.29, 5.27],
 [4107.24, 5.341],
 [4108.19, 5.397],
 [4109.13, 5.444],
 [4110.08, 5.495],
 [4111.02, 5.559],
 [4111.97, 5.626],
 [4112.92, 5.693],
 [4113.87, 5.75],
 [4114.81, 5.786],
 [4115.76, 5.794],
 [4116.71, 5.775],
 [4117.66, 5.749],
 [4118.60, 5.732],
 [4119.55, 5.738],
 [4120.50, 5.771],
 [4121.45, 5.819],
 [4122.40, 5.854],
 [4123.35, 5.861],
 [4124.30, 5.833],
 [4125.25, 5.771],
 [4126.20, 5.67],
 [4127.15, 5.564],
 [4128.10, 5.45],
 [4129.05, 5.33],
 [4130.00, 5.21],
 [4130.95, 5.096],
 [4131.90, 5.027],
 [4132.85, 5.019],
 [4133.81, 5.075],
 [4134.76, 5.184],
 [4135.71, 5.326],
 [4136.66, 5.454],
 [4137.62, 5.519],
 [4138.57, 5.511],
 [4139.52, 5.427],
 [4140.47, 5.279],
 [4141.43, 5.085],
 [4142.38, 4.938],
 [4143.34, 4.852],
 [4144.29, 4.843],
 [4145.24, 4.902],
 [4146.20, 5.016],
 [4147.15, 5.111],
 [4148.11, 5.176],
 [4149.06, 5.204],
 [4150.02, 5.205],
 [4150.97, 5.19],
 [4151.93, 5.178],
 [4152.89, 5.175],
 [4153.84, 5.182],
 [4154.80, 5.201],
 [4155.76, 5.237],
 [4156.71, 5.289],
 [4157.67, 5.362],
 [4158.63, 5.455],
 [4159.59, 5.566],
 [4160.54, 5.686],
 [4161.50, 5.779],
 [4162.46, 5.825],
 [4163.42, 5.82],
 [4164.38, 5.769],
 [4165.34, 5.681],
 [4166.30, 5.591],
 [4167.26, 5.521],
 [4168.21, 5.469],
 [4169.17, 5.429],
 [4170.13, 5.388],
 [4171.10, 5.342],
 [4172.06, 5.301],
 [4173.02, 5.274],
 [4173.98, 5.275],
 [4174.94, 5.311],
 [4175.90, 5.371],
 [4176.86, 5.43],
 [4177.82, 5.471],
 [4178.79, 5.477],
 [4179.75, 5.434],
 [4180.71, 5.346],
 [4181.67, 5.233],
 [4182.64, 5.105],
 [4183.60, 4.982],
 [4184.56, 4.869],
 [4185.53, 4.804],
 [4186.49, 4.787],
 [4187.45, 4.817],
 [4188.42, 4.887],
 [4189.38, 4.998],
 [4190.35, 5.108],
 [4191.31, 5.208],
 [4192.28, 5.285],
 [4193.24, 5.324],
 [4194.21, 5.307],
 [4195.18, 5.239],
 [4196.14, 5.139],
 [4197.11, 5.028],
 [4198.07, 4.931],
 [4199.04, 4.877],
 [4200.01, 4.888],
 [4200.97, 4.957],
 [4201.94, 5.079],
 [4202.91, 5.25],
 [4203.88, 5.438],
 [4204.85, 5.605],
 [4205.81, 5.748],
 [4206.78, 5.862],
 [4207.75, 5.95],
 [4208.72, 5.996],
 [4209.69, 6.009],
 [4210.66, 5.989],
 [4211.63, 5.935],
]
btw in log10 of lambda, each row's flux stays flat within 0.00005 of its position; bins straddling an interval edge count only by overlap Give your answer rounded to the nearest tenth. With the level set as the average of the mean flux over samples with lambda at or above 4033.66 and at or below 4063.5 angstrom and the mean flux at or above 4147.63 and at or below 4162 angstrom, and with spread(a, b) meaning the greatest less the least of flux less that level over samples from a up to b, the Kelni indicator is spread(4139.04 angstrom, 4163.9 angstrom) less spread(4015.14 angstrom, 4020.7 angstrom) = 0.8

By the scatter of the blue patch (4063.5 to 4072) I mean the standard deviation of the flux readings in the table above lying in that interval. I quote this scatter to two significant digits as 0.15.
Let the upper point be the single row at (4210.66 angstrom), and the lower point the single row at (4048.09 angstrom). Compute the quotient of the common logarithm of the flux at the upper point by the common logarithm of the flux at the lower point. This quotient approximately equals 1.16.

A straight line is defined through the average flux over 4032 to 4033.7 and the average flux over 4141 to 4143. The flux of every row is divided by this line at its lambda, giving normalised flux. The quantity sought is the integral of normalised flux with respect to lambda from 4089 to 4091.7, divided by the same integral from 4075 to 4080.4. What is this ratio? 0.58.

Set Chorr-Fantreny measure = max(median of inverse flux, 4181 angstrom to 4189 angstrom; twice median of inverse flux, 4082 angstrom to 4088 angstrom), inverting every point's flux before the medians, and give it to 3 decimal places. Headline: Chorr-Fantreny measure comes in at 0.353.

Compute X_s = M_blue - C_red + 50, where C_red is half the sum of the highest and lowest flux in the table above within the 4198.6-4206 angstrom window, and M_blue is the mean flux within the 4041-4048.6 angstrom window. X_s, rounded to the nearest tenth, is 49.1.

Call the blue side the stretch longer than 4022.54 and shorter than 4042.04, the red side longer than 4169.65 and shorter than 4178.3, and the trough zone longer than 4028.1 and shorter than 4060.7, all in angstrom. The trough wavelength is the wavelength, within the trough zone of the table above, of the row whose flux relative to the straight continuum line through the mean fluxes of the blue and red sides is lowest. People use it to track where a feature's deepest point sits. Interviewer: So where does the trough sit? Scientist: 4045.29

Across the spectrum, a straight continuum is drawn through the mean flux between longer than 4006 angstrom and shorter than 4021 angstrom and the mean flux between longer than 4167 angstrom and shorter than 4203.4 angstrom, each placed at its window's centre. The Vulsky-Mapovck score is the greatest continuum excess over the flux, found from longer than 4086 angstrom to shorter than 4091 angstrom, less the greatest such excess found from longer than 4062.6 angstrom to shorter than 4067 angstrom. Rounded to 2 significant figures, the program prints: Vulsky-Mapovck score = -1.4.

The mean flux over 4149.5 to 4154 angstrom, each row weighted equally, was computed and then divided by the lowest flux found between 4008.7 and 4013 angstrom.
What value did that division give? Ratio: 1.00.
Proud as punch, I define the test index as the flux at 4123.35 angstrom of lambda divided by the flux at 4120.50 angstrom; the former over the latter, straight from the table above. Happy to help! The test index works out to 1.02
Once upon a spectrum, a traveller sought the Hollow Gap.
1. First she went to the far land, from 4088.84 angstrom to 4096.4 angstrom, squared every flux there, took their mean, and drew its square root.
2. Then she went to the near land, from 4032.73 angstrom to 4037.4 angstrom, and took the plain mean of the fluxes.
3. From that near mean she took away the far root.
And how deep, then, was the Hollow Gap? -1.0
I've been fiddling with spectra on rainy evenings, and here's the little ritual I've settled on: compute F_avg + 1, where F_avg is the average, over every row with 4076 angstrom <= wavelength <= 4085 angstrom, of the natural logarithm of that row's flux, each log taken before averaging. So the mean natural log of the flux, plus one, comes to 2.67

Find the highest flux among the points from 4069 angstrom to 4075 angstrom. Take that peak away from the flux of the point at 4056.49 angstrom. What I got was 0.11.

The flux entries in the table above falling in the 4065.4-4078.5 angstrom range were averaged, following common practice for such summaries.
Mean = 4.8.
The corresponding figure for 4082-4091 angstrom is 5.8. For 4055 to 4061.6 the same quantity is 4.8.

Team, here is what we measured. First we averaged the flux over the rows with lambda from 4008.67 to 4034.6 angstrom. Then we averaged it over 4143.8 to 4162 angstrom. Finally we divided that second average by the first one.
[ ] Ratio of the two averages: 1.02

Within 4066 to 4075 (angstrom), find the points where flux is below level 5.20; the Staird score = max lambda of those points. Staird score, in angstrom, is 4074.27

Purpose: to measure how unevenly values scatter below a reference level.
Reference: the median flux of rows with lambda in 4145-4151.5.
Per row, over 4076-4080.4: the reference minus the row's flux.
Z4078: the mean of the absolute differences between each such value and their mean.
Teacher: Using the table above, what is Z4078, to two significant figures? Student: 0.11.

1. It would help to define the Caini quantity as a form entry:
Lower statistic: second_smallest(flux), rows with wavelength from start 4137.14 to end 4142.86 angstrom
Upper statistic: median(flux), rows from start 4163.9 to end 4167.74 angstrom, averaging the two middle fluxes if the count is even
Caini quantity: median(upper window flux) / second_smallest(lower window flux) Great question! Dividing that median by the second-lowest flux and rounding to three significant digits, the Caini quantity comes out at 1.11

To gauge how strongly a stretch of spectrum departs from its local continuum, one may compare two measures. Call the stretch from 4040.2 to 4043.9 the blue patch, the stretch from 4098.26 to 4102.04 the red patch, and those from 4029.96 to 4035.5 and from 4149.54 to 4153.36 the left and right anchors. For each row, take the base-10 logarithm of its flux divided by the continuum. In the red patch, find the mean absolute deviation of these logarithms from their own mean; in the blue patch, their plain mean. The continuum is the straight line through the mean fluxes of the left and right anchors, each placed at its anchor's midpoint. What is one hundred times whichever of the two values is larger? 1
